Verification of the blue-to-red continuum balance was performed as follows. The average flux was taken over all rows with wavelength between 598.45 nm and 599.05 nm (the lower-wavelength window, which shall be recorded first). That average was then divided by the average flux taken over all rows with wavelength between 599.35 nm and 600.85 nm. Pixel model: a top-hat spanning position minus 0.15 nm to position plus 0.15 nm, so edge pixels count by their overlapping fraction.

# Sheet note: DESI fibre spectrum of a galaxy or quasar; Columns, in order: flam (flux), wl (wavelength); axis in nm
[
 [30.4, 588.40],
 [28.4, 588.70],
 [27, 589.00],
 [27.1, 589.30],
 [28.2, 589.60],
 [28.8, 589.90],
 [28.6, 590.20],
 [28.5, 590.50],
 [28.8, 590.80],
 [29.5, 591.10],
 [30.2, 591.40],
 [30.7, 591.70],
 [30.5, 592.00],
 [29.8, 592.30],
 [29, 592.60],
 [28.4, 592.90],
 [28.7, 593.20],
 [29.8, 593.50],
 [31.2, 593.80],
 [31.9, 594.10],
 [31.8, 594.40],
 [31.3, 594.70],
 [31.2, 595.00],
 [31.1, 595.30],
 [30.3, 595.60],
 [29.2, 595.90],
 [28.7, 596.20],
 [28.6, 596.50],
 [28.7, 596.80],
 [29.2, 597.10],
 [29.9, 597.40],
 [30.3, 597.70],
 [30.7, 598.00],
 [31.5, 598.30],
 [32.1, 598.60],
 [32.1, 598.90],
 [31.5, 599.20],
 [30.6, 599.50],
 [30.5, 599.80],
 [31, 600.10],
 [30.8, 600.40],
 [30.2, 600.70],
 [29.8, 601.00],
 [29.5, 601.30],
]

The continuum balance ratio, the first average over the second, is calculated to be 1.05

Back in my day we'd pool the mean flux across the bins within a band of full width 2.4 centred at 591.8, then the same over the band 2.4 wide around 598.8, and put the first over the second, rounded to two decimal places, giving 0.95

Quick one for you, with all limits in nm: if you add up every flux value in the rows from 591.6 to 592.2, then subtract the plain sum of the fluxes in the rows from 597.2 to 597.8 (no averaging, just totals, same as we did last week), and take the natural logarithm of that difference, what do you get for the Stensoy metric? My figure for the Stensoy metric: 0.00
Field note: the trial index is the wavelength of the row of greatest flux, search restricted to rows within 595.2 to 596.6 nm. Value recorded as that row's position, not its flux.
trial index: 595.30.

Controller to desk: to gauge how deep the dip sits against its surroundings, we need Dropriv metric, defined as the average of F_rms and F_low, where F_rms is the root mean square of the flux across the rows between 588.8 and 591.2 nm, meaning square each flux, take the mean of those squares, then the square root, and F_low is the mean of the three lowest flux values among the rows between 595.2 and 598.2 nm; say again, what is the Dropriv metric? 28.5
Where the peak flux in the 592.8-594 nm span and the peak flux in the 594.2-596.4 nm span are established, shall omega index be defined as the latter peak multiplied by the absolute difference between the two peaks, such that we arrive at 19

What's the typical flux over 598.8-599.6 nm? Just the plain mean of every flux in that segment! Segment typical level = 31.4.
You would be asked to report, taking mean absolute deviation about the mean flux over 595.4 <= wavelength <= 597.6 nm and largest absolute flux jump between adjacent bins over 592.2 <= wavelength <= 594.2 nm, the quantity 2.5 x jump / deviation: 7.0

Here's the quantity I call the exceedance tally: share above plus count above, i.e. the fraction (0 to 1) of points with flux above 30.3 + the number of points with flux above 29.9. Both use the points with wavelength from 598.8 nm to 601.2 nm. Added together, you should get 8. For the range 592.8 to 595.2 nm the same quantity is 6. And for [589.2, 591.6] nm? 1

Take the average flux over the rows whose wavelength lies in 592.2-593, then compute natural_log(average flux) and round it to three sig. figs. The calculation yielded 3.37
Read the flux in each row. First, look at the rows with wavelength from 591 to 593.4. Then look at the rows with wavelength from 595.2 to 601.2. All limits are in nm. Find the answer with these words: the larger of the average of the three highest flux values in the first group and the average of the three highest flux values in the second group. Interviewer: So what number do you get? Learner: 31.9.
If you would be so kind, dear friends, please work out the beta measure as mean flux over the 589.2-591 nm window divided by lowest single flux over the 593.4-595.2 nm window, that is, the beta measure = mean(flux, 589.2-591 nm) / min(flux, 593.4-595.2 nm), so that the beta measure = 0.95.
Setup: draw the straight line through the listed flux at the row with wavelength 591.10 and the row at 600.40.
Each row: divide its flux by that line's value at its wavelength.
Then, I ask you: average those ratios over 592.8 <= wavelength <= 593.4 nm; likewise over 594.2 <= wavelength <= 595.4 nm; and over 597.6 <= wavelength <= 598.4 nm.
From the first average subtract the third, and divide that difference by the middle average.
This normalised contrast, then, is -0.05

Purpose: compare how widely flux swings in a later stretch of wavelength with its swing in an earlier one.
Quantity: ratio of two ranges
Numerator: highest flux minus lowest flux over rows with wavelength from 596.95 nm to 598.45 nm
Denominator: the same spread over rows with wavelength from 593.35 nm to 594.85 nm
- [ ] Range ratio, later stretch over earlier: 1.10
